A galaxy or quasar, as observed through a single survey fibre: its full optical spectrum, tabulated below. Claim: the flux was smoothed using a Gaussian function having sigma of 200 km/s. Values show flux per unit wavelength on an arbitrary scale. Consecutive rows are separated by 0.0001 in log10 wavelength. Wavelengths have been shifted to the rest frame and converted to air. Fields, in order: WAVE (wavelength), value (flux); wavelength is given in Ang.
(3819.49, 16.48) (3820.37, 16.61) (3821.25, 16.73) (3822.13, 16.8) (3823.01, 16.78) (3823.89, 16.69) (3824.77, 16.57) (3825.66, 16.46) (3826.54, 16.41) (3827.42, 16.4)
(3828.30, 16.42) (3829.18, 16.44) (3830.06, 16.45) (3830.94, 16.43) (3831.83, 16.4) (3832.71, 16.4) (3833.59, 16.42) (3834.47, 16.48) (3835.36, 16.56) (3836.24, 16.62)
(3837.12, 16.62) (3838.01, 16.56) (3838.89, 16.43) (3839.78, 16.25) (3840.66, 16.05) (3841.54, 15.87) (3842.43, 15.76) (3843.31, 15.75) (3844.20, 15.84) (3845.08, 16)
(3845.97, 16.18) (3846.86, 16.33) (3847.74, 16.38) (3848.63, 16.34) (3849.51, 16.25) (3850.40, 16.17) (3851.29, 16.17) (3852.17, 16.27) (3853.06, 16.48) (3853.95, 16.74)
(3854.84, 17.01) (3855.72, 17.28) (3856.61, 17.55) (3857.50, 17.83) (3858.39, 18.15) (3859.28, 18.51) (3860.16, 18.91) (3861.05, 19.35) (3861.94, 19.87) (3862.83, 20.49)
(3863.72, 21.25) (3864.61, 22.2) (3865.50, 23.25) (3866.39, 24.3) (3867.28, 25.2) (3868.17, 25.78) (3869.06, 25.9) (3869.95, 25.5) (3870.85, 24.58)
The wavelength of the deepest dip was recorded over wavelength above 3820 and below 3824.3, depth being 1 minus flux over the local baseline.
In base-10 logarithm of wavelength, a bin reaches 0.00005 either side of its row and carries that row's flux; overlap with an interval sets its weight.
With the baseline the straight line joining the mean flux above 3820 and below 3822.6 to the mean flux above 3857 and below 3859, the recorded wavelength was 3823.89 Ang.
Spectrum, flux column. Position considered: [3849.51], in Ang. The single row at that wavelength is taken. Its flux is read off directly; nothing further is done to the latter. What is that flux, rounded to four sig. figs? 16.25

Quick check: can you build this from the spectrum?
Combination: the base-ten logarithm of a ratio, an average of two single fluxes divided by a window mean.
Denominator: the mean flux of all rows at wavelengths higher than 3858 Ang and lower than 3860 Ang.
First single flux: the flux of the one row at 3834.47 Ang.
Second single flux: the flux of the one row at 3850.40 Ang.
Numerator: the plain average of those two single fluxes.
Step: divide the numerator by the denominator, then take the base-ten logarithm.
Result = -0.05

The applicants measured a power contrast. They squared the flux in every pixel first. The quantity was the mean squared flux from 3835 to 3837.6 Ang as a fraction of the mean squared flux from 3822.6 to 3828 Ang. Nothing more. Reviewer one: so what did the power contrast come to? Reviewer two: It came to 1.01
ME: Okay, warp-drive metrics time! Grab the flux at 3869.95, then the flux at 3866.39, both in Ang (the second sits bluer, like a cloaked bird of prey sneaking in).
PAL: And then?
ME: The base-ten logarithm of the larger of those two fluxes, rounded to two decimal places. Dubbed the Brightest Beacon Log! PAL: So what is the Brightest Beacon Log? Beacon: 1.41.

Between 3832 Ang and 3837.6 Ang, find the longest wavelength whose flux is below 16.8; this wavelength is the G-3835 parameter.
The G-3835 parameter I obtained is 3837.12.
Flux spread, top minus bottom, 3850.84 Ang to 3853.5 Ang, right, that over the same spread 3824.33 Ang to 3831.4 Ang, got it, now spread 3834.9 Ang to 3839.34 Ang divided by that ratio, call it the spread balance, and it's 0.10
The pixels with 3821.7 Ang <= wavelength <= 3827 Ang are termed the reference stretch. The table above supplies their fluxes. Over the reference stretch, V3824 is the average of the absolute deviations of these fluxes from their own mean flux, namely 0.14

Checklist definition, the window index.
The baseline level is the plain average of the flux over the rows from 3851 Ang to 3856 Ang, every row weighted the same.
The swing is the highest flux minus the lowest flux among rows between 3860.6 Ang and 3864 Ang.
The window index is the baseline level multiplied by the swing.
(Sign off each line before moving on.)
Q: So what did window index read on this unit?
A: 32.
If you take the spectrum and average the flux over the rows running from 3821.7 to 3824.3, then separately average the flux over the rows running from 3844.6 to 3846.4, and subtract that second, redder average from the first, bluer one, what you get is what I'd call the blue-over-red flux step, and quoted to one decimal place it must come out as 0.7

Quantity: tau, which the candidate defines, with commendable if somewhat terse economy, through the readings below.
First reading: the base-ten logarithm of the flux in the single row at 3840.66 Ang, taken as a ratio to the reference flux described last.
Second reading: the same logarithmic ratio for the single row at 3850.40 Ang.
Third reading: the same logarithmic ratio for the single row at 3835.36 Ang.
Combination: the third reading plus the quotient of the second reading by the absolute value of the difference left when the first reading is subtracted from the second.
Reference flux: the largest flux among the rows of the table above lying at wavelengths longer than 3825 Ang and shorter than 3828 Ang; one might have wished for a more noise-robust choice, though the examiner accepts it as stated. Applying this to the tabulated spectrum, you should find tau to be -2.4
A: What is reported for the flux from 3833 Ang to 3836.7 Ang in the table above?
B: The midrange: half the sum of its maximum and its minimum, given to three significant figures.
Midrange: 16.5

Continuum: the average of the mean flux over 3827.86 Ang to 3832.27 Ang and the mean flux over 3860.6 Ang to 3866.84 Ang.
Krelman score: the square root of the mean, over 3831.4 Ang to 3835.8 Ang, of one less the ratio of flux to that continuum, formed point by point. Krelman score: 0.365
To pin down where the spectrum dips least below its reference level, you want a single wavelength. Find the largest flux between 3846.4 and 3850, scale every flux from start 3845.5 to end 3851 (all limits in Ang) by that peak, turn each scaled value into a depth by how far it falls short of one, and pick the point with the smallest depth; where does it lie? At 3847.74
